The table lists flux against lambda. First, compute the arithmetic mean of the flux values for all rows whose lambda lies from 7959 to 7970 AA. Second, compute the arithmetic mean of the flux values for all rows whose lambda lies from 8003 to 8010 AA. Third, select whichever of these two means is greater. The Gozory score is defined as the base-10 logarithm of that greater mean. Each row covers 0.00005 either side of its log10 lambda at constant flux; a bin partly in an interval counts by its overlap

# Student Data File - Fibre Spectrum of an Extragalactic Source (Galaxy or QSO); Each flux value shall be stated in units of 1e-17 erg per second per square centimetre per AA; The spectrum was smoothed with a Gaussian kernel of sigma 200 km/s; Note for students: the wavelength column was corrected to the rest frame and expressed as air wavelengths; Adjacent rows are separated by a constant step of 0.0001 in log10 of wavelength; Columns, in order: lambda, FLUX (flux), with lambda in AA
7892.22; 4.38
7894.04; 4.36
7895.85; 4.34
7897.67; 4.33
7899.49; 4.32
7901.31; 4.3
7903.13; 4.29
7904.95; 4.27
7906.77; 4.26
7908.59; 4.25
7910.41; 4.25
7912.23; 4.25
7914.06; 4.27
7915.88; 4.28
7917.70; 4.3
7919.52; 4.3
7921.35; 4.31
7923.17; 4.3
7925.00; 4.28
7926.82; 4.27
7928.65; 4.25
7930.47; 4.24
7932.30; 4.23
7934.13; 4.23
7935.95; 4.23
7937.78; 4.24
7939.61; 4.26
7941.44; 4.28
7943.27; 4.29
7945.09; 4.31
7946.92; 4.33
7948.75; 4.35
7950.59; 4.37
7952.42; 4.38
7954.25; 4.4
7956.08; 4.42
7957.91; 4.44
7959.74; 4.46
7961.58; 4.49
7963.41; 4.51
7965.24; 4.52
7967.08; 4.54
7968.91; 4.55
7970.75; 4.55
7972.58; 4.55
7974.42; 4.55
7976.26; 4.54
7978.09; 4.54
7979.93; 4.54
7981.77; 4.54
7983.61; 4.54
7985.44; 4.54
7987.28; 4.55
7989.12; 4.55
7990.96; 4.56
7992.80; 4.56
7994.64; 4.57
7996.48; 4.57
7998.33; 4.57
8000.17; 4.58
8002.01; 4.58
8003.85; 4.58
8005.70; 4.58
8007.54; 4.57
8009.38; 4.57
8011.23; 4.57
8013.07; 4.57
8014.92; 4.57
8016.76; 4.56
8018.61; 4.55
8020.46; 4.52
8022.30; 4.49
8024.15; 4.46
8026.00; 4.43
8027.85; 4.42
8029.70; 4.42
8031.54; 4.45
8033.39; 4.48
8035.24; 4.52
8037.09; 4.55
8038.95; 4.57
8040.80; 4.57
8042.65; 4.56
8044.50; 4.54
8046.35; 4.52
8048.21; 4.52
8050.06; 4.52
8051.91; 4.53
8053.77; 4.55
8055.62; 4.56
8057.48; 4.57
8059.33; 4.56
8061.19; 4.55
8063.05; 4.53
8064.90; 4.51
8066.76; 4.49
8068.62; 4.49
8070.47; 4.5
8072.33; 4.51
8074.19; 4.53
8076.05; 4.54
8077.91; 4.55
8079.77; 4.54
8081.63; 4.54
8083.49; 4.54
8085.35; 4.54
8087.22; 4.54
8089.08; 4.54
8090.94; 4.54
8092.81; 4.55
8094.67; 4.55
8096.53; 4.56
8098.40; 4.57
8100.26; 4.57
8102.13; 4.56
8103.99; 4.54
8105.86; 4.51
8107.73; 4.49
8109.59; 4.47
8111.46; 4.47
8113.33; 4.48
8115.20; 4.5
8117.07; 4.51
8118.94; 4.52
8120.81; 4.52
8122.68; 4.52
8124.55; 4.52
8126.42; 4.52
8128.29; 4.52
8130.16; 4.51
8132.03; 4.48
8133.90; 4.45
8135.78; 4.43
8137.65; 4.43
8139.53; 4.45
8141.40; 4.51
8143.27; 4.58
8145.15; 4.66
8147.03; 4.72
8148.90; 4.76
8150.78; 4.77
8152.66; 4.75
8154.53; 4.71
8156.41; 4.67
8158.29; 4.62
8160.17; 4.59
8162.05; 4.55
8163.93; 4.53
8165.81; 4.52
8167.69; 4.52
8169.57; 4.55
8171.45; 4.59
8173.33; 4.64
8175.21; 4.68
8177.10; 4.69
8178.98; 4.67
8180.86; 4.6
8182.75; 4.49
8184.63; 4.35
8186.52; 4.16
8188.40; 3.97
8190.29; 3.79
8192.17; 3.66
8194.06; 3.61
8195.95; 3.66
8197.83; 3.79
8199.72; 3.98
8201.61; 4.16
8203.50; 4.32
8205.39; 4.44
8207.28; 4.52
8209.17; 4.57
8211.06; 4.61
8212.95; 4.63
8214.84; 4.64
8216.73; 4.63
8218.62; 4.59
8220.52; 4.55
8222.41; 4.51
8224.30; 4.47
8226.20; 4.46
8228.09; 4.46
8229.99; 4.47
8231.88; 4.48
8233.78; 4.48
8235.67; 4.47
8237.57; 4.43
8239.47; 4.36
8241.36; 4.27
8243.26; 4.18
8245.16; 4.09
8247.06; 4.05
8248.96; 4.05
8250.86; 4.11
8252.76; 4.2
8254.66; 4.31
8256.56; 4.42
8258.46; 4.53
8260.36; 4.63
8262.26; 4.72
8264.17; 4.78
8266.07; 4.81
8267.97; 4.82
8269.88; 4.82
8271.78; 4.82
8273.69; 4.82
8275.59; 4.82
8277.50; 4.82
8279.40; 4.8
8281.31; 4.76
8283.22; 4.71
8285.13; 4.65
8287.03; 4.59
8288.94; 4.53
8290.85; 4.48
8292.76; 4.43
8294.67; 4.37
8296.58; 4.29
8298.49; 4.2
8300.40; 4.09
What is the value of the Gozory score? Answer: 0.660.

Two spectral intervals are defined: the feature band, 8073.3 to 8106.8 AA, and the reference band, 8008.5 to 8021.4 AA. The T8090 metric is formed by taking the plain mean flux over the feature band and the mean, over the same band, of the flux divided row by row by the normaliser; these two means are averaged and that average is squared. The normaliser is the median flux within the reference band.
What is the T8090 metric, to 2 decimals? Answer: 7.67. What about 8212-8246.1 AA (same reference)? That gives 7.37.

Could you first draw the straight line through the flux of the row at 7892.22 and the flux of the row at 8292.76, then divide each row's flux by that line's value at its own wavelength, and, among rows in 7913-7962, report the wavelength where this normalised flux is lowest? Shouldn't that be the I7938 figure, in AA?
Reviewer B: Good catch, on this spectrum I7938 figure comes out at 7935.95 AA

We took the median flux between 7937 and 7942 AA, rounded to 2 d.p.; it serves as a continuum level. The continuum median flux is 4.26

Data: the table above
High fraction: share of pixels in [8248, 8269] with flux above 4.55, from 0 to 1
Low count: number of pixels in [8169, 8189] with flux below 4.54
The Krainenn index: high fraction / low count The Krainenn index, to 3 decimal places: 0.114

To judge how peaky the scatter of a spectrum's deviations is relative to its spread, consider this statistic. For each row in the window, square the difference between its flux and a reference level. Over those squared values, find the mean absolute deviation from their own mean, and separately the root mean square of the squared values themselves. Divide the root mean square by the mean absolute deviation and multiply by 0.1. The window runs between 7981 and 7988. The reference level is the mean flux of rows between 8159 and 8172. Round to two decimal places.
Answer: 0.23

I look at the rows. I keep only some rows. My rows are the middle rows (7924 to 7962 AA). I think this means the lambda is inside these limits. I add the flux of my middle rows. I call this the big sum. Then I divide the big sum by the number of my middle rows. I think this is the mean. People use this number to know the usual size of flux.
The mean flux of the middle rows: 4.32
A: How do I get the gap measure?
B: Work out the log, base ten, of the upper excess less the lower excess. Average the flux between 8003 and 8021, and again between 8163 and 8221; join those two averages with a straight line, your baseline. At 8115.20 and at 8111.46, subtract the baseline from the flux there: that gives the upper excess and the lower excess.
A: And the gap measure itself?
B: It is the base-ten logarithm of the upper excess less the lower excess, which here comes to -1.5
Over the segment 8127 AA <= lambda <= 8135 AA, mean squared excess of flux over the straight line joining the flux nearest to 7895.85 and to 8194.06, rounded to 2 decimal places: 0.53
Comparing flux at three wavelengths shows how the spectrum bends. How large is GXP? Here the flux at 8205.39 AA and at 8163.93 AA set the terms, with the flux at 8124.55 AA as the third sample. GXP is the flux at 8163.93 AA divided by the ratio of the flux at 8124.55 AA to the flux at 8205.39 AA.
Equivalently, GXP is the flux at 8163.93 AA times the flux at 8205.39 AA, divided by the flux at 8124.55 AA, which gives 4.45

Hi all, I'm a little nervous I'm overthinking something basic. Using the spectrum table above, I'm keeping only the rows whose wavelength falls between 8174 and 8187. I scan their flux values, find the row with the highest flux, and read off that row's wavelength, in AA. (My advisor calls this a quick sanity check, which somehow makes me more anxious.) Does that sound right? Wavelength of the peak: 8177.10 AA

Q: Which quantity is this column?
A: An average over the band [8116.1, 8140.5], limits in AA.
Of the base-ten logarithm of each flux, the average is 0.652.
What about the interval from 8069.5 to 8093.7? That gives 0.657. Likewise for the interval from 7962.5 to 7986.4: 0.657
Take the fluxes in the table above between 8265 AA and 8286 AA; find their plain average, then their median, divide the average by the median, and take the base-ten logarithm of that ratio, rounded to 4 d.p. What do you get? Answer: -0.0030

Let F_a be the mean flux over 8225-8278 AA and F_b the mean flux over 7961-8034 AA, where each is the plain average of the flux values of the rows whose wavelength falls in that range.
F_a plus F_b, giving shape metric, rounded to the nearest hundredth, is 9.02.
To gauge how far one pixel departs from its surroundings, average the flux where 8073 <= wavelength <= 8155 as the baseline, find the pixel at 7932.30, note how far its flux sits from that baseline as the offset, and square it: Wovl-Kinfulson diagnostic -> 0.100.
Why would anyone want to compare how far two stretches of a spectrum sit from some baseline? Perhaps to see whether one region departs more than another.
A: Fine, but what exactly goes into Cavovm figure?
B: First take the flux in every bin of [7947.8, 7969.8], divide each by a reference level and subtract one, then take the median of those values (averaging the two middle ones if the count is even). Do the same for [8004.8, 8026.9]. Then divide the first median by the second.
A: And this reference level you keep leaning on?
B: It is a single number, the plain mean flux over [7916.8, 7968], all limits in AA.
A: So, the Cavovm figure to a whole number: 0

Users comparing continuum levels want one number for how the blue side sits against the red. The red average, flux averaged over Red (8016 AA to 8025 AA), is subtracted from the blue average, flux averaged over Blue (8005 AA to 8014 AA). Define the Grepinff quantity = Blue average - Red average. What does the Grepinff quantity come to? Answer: 0.06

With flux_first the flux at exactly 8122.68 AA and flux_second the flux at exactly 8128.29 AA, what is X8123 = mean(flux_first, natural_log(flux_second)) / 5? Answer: 0.603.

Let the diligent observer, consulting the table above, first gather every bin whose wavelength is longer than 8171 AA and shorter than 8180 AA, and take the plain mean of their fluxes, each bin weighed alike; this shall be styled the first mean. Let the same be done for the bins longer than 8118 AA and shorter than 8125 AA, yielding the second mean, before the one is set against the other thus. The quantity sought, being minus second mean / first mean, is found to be -0.97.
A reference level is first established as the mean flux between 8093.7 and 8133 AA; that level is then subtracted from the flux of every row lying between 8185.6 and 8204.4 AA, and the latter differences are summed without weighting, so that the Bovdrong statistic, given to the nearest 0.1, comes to -6.1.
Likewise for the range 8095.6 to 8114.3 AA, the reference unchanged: 0.0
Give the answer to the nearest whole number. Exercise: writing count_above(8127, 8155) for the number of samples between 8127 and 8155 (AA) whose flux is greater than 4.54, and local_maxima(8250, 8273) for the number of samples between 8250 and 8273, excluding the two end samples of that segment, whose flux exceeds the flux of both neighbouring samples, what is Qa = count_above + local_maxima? 7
